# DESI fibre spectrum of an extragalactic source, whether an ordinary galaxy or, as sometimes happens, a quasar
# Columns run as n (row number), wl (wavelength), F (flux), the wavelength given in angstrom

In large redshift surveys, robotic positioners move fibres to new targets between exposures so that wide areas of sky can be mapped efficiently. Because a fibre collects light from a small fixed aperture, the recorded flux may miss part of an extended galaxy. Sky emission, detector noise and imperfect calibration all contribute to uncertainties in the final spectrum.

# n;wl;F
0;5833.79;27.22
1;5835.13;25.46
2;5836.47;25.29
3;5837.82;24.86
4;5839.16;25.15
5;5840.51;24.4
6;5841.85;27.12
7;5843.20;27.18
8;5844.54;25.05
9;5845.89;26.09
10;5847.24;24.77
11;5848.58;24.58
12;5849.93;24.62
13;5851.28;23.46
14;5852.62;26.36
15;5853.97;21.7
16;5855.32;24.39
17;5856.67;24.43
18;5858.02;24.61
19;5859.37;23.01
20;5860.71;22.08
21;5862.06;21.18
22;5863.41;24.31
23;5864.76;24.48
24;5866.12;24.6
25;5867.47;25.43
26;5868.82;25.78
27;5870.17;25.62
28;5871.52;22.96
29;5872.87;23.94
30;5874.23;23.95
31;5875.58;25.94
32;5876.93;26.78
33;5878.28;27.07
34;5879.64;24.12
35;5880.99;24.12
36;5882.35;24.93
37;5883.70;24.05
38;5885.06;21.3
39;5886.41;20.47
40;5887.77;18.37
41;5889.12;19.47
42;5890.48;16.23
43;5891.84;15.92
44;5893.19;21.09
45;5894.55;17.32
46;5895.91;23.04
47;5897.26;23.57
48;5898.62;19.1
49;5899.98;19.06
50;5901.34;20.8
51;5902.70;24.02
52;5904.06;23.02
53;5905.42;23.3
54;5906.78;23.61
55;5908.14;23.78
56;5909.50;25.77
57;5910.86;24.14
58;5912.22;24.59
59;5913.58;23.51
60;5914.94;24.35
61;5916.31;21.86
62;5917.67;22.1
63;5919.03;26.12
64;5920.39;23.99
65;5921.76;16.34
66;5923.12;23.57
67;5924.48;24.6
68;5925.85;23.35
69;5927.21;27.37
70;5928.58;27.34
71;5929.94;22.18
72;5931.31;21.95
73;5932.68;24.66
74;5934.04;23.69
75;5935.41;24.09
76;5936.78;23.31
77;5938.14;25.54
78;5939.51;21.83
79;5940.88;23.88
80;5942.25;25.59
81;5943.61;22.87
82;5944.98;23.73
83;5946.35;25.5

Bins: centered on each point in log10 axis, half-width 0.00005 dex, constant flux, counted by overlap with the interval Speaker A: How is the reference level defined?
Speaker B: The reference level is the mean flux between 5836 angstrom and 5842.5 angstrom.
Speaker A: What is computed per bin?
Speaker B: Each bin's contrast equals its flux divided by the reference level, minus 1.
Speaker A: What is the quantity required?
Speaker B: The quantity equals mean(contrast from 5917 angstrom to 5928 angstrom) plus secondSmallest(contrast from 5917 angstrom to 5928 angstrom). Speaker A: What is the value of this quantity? -0.20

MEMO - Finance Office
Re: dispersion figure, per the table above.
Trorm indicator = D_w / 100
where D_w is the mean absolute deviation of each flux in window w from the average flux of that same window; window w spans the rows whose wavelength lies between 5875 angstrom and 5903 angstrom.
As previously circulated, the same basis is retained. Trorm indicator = 0.029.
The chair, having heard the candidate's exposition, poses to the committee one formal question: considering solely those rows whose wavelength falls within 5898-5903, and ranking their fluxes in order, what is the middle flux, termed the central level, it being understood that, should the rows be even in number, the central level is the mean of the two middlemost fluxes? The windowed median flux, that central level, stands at 20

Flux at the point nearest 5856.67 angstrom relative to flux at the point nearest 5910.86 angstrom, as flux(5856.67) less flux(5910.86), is 0.29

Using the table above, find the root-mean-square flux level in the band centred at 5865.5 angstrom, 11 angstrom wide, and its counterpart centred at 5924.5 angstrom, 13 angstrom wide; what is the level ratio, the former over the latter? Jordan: 1.01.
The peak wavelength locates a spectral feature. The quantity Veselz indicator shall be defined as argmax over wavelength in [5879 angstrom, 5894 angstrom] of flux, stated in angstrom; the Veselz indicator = 5882.35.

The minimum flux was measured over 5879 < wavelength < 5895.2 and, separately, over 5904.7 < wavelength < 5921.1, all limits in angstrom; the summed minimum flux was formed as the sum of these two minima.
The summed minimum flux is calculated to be 37.8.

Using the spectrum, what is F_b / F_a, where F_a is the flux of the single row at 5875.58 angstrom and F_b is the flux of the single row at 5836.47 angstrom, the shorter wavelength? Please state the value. 0.97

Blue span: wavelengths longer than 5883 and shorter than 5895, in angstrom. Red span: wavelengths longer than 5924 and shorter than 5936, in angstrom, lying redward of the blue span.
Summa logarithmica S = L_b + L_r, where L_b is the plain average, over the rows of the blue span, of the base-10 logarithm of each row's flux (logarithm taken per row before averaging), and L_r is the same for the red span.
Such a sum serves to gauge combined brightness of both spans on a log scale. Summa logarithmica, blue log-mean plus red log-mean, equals 2.67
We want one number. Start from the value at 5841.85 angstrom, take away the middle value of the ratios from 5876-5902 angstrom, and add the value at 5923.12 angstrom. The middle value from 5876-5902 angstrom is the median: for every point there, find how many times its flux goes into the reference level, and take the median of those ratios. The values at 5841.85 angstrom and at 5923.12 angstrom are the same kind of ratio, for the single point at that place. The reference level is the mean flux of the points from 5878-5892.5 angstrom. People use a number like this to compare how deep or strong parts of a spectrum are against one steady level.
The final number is 0.68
